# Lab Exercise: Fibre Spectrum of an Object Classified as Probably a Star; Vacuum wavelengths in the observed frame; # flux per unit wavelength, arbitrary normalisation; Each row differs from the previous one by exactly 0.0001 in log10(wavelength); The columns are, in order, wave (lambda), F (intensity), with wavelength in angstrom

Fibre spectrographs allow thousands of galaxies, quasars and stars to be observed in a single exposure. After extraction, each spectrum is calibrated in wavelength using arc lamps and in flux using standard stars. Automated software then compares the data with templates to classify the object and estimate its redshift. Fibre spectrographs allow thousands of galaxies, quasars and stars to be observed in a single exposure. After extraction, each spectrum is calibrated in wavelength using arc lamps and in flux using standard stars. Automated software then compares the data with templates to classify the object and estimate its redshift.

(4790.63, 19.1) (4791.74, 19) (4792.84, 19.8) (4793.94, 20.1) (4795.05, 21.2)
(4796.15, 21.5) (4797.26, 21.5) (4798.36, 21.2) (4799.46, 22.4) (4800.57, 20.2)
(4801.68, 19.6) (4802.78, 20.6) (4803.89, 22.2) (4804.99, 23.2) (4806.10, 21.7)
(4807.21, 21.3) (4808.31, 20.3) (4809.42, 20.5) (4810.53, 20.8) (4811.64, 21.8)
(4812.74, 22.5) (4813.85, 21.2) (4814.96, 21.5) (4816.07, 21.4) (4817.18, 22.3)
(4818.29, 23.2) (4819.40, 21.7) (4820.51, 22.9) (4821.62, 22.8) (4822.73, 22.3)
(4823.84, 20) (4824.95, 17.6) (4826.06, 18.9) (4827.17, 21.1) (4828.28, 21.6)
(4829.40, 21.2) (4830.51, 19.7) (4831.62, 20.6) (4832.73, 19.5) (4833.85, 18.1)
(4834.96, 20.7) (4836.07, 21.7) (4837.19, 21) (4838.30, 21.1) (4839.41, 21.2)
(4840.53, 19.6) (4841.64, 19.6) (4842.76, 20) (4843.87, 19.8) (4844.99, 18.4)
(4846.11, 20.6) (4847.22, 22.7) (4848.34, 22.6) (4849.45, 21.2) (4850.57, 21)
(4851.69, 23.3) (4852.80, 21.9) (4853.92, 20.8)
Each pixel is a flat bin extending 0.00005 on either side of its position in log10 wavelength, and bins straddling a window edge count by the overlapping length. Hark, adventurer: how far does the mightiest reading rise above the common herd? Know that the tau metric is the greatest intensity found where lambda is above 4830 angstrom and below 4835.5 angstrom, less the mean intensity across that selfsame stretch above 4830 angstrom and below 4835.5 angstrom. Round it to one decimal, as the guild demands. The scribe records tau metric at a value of 1.0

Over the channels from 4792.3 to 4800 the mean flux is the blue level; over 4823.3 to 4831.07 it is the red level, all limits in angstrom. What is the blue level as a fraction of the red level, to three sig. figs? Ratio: 1.05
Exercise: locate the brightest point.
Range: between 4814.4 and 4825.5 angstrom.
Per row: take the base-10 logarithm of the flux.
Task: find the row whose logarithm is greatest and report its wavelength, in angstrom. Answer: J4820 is 4818.29 angstrom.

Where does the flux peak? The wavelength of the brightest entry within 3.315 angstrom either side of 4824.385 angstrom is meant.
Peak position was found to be 4821.62 angstrom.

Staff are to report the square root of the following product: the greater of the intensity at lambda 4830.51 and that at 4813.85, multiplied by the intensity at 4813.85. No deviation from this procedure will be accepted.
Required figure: 21.2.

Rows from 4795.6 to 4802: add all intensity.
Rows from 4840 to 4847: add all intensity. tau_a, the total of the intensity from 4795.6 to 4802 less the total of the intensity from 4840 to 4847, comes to 8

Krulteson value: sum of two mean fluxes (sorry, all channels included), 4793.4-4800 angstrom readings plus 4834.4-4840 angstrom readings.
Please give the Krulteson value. 42.5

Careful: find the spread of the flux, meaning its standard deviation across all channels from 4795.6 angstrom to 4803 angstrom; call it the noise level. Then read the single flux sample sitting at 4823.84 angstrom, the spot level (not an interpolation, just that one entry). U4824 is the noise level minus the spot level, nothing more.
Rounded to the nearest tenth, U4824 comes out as -19.1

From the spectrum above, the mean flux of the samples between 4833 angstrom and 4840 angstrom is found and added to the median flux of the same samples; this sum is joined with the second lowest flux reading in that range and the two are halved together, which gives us 31.2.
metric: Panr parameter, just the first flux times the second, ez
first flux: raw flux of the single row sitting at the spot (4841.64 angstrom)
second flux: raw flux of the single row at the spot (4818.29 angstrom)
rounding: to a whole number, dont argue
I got 455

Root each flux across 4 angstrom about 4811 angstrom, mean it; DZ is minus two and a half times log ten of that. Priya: -1.66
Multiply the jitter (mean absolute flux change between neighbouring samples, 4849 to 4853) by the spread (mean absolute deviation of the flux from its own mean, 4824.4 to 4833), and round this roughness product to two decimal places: 1.43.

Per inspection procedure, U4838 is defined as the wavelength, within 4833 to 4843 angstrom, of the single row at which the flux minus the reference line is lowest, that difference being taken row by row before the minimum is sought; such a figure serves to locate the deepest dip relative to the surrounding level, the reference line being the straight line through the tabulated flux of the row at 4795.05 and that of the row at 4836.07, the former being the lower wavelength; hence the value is 4833.85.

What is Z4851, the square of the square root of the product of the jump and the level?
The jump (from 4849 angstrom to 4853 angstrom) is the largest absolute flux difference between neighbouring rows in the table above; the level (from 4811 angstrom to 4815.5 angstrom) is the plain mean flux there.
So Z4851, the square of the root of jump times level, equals 50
